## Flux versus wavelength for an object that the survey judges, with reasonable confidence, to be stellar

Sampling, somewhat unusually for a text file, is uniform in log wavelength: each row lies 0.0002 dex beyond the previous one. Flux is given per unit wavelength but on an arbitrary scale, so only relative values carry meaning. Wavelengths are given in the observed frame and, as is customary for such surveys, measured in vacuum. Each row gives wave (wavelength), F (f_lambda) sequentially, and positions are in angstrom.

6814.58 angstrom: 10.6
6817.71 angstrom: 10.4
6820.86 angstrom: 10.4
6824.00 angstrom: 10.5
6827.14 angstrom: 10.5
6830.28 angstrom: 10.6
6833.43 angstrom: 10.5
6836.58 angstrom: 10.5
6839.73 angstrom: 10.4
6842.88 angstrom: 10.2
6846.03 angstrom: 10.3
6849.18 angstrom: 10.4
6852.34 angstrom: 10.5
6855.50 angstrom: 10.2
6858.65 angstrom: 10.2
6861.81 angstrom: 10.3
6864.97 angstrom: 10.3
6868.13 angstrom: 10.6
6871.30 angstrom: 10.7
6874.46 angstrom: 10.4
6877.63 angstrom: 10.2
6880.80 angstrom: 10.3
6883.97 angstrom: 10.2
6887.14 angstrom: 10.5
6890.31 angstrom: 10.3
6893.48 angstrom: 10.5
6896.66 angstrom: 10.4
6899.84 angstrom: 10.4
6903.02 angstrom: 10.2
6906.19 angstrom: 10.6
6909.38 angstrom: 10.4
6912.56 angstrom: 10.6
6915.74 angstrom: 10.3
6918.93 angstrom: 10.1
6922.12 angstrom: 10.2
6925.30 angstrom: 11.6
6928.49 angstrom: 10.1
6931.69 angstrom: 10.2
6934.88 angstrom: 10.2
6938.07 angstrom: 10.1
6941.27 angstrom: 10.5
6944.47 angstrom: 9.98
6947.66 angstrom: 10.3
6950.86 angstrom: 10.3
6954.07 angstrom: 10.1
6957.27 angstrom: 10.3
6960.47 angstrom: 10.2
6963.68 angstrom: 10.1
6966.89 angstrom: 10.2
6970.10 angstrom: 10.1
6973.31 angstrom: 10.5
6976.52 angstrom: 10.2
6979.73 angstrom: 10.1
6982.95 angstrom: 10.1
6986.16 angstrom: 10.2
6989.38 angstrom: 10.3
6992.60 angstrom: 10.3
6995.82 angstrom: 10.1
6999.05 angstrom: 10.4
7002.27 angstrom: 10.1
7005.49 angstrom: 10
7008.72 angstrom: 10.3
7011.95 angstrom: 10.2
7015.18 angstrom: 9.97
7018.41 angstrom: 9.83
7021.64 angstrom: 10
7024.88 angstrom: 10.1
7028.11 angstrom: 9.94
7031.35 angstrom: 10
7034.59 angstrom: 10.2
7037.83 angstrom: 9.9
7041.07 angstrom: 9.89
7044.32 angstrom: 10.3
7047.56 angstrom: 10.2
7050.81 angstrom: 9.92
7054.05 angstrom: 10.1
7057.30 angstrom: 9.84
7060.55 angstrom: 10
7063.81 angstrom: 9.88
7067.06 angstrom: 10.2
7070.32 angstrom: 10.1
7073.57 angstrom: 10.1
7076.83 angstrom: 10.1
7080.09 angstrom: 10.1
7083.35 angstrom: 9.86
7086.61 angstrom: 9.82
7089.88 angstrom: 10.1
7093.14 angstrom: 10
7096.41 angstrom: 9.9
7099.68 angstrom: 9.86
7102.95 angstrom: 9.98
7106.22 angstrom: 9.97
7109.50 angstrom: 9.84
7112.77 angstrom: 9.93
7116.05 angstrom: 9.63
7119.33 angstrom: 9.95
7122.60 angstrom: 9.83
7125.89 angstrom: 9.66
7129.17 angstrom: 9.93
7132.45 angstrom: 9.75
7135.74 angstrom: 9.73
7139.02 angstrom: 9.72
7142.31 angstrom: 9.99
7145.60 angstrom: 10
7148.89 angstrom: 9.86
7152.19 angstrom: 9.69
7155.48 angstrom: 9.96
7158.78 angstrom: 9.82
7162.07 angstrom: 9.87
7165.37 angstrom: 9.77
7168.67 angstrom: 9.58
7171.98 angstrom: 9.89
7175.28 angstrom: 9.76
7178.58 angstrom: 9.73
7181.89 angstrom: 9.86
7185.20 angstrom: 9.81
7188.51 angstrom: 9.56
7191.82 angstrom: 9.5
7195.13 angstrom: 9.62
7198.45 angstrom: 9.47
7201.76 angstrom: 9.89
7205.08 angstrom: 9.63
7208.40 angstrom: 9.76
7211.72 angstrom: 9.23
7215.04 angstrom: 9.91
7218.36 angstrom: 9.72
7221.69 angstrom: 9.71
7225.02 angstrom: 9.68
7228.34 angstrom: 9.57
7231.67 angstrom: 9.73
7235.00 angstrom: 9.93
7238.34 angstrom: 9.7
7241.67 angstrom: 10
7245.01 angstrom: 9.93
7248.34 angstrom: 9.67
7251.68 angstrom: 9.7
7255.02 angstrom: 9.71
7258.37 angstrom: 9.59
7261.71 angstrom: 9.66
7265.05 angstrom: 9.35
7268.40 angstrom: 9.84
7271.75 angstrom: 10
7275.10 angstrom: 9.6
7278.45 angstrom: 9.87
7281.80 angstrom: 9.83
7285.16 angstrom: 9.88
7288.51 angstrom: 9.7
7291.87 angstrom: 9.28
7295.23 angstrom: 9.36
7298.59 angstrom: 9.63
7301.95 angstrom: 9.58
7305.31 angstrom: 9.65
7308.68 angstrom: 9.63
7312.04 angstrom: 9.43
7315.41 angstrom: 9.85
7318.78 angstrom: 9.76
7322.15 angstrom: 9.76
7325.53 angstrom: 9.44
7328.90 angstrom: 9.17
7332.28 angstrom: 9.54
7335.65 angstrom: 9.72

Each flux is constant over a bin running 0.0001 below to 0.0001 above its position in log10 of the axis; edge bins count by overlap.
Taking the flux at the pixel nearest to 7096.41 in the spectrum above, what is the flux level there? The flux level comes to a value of 9.9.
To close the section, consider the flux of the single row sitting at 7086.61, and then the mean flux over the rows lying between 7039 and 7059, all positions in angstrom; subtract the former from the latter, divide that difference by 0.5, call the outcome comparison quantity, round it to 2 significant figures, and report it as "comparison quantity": 0.44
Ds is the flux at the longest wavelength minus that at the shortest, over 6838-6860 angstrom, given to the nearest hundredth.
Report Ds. -0.20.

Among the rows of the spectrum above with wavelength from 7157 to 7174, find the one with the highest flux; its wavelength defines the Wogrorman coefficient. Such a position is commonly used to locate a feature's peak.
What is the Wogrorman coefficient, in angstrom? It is 7171.98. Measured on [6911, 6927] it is 6925.30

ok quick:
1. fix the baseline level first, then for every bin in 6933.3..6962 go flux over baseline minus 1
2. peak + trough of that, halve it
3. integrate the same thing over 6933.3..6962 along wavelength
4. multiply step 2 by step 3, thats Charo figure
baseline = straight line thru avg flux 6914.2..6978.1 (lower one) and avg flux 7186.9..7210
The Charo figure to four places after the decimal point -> 0.0007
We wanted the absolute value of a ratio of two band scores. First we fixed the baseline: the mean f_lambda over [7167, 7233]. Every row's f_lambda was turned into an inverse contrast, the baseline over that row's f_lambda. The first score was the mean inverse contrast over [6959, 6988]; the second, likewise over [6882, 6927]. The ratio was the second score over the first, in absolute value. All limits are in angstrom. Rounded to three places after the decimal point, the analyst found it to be 0.976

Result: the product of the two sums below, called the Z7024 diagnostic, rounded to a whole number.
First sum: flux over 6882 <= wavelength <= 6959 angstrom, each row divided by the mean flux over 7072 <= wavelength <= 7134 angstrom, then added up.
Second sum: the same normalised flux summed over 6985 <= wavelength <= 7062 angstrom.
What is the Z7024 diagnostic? 612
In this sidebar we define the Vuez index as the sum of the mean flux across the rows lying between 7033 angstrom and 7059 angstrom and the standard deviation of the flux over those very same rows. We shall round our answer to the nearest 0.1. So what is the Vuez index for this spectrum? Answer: 10.2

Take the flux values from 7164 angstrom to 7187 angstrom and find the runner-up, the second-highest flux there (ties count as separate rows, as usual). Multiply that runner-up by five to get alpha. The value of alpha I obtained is 49.3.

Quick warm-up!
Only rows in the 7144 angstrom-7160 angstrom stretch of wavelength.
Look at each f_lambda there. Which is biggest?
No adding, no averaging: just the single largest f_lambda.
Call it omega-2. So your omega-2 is 10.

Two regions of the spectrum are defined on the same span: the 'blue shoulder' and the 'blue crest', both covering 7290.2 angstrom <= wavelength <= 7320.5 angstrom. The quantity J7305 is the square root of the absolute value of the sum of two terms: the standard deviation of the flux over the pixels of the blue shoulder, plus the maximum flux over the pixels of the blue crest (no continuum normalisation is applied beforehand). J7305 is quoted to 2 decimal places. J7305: 3.17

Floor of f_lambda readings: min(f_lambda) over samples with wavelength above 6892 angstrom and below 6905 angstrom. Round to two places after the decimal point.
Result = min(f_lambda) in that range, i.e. 10.20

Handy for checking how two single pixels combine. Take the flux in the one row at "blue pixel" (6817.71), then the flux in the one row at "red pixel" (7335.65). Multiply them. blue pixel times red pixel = 101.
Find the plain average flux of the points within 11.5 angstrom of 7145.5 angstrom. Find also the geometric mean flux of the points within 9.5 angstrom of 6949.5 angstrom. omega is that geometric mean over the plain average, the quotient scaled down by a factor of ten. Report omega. 0.104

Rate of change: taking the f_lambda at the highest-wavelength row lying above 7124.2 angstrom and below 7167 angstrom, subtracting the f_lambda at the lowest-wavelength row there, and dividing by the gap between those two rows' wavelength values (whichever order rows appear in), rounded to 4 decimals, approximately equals 0.0028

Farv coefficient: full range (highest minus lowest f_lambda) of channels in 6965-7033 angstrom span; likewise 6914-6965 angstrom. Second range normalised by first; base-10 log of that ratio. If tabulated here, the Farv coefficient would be 0.4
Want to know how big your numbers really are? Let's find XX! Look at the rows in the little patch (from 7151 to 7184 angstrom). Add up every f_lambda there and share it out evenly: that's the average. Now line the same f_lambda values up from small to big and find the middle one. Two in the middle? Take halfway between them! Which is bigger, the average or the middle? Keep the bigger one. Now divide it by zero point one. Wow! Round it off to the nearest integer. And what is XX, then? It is 98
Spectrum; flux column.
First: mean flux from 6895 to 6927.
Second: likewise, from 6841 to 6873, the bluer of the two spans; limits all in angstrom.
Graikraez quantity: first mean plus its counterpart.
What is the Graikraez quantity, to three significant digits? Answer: 20.9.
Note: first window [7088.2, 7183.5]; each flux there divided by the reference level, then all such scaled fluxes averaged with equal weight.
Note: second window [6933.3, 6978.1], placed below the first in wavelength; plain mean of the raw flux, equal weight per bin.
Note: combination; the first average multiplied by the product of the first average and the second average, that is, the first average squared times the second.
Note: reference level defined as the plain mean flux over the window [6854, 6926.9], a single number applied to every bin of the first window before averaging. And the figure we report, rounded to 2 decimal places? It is 9.14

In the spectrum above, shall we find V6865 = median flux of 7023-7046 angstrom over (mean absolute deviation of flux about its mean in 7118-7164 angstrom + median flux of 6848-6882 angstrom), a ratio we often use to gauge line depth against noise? 0.962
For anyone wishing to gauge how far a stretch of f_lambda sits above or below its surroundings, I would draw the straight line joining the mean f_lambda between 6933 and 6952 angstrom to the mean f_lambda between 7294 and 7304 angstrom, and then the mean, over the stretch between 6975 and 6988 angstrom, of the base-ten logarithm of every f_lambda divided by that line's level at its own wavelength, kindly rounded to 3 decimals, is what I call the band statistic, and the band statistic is 0.000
